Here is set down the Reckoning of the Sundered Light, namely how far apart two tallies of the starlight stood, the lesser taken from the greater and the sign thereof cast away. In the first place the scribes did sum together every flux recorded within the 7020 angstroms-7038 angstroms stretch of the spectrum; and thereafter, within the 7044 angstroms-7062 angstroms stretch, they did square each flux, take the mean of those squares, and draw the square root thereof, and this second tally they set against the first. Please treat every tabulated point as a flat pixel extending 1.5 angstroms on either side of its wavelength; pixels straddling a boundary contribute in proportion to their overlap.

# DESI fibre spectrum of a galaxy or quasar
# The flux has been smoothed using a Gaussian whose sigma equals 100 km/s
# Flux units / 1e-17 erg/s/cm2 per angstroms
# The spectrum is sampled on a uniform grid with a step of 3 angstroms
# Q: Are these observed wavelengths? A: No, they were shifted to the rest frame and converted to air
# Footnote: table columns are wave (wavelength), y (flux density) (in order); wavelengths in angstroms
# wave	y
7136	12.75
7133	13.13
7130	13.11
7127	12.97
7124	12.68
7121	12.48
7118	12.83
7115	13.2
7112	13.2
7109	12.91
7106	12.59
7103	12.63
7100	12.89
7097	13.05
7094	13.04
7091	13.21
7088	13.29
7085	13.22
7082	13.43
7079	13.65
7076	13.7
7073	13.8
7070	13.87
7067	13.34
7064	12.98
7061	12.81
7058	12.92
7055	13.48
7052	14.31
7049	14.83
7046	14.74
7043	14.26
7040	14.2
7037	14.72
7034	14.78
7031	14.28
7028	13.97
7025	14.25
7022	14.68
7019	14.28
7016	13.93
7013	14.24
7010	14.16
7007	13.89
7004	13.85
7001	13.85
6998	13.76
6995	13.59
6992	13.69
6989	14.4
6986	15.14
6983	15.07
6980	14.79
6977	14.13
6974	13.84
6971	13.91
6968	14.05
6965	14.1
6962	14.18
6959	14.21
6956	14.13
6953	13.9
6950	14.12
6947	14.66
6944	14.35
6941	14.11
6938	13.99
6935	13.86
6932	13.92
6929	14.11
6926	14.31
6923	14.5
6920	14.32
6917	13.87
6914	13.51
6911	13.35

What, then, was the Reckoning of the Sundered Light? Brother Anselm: 72.8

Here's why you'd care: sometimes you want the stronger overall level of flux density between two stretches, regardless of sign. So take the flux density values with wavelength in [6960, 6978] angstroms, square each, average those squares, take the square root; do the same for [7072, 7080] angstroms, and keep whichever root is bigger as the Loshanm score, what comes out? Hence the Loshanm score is 14.04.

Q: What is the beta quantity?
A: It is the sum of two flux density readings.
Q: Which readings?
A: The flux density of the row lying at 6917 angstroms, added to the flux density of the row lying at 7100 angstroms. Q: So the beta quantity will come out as 26.8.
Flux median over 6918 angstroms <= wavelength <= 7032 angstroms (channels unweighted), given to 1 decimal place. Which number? 14.1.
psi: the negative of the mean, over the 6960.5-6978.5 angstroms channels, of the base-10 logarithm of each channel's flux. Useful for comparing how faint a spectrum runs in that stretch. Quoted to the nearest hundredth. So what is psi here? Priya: -1.15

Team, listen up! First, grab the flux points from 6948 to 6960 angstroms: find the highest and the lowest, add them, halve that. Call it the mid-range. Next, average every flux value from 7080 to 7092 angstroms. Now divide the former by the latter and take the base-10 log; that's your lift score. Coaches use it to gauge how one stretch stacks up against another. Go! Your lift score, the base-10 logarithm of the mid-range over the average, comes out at 0.024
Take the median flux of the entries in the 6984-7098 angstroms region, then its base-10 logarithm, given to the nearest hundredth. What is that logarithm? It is 1.14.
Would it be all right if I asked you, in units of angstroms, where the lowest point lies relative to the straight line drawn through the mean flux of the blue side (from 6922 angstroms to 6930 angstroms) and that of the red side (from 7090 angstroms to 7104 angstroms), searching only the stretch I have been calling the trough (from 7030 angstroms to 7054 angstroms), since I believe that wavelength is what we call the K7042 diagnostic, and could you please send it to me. 7040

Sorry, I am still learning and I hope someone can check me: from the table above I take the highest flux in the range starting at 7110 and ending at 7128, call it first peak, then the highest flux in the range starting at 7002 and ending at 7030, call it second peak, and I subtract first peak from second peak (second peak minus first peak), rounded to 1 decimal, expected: 1.5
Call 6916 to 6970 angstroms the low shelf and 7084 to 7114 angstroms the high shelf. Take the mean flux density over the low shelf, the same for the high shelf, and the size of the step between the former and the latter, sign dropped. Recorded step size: 1.15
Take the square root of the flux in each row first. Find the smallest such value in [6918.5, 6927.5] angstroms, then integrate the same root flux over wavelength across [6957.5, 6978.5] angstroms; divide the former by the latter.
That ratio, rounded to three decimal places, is 0.048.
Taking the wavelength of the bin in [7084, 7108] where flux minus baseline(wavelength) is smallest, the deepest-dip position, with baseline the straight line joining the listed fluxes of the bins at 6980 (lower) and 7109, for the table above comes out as 7103 angstroms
